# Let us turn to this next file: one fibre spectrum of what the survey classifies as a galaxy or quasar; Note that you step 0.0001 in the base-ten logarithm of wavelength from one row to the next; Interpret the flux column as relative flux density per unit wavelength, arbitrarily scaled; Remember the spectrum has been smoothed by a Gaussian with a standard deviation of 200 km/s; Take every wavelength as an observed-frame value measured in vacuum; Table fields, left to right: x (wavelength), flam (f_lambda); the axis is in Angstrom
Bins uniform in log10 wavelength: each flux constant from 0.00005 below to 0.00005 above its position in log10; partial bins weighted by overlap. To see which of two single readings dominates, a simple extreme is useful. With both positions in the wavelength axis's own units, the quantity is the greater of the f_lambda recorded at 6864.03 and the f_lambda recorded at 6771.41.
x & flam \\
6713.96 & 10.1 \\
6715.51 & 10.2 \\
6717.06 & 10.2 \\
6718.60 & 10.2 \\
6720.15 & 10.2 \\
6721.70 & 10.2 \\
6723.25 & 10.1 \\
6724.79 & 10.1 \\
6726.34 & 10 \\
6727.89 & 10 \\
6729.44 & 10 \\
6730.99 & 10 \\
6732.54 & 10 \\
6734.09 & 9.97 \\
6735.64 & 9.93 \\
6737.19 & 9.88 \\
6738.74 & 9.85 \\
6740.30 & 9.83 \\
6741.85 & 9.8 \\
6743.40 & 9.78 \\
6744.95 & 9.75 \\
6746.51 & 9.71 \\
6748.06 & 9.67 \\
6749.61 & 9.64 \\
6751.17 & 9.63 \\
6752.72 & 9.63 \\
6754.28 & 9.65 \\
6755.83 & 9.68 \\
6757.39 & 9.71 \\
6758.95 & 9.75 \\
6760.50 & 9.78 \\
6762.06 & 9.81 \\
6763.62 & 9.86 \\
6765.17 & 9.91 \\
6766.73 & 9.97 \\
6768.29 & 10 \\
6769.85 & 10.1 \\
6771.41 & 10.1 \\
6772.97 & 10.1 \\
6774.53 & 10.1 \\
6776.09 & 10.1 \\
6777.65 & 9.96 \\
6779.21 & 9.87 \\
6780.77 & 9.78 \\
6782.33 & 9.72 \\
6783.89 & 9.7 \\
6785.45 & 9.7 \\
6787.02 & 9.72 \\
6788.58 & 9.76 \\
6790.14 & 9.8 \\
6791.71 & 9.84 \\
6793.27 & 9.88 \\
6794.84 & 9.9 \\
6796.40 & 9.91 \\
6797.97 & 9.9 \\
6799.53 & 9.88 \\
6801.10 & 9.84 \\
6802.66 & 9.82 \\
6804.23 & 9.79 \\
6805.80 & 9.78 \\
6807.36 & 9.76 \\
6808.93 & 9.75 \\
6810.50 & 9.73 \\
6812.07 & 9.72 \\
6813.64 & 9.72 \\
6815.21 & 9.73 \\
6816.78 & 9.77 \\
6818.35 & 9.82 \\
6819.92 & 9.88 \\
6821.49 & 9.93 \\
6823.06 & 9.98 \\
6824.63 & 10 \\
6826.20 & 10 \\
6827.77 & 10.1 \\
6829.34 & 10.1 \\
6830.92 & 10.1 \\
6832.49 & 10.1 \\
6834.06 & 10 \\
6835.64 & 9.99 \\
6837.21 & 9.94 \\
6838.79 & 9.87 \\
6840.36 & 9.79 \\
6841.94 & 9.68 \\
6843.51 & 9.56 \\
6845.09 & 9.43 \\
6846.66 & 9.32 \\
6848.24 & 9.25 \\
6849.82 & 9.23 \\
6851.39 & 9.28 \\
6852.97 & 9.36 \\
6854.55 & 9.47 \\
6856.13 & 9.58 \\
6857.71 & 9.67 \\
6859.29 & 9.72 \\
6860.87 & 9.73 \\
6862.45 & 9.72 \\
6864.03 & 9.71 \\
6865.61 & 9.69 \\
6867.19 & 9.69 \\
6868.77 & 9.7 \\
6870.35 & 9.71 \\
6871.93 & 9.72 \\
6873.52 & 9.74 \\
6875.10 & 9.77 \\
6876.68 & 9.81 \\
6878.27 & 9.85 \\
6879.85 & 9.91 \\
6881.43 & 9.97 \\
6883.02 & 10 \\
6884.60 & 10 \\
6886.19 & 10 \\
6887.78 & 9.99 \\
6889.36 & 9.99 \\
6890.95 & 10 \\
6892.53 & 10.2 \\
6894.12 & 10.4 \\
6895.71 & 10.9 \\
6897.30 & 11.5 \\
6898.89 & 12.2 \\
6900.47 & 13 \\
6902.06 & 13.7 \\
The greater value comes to 10.1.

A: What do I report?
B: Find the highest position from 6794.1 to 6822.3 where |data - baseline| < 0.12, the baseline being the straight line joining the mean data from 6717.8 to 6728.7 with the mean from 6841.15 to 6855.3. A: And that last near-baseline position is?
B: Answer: 6812.07 Angstrom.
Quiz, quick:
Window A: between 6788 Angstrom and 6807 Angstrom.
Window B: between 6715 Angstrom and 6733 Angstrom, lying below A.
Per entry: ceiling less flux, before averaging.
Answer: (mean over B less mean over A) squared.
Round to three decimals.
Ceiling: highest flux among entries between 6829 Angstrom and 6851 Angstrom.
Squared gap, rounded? 0.067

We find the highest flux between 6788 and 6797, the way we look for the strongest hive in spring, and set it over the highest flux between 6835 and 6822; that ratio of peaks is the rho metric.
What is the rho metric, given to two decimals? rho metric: 0.98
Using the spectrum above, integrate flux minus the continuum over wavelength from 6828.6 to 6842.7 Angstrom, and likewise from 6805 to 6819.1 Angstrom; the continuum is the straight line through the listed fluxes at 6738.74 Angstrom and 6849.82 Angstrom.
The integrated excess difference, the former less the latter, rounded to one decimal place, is 4.7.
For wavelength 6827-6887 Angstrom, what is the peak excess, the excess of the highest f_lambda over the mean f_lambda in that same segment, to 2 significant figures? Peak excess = 0.36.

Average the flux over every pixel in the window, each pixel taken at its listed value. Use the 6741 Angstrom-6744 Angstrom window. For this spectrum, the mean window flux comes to 9.8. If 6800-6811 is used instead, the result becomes 9.8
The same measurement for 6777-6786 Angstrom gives 9.8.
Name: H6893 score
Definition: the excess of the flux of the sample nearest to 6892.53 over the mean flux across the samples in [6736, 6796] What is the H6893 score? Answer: 0.37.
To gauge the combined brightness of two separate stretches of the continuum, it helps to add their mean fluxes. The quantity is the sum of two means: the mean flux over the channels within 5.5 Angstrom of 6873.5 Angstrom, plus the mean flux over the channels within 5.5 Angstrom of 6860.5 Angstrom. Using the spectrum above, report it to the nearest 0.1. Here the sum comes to 19.4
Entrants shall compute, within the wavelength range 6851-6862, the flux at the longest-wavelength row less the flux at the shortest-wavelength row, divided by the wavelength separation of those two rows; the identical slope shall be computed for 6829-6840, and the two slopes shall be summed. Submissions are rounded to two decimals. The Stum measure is 0.02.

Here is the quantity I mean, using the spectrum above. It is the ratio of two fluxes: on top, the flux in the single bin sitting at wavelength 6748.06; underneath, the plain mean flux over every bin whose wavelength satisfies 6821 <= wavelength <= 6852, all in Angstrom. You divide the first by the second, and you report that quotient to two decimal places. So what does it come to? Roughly 0.99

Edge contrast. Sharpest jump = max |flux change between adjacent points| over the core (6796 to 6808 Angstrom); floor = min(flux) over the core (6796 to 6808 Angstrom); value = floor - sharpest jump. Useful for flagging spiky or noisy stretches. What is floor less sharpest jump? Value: 9.7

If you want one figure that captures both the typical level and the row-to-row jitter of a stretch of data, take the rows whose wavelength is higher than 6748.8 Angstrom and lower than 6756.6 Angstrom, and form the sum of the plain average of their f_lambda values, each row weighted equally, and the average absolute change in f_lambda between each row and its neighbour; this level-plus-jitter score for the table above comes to 9.7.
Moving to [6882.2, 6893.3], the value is 10.1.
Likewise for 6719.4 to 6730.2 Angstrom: 10.1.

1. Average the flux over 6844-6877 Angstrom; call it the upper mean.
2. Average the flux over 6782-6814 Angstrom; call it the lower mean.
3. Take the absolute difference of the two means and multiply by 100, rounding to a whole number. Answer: 21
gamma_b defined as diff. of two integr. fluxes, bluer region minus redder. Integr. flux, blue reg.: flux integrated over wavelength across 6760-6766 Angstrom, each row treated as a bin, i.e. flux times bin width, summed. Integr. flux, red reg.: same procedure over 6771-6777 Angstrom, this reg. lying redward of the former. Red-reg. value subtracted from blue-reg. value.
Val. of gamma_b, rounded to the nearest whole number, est -2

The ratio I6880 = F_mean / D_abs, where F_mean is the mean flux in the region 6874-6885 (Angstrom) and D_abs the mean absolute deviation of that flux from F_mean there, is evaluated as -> 126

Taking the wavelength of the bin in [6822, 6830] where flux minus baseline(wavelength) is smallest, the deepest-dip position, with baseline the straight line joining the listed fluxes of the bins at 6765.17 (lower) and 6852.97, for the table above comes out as 6823.06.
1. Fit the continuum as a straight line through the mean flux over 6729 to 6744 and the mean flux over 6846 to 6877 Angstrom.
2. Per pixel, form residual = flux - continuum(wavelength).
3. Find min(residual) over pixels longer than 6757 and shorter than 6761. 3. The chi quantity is -0.14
